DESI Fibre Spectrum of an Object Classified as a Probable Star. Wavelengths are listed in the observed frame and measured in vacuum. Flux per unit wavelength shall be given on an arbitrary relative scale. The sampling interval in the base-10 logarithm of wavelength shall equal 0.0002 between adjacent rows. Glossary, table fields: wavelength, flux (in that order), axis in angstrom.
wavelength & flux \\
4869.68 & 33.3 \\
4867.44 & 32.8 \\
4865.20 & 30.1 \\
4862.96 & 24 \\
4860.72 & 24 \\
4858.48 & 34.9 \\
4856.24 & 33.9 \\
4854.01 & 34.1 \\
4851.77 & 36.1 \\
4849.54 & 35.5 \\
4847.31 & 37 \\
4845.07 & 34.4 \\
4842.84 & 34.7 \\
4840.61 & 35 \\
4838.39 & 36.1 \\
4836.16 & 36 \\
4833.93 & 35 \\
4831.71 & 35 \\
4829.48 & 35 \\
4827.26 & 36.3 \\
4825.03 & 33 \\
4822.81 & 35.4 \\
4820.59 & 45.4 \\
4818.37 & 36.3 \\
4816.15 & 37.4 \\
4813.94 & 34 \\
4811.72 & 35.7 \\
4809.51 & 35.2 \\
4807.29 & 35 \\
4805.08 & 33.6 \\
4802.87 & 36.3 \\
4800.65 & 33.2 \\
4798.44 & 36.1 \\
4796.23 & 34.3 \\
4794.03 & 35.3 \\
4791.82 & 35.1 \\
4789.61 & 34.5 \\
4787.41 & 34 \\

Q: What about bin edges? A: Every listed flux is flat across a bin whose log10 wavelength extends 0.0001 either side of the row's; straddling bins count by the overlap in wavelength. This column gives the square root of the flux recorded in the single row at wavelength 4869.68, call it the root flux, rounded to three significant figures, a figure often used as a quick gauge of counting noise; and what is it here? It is 5.77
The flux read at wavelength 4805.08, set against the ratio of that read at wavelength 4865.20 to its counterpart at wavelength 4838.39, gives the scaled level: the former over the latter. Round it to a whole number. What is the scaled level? 40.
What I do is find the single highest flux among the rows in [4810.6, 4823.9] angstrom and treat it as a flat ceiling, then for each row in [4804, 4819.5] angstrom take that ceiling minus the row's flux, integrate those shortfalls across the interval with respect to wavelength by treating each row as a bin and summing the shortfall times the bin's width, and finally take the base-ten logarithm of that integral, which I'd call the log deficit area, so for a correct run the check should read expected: 2.19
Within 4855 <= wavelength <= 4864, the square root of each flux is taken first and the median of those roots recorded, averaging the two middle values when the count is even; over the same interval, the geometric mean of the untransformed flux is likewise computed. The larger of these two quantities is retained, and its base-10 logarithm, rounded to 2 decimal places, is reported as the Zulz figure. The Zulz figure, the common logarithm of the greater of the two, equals 1.46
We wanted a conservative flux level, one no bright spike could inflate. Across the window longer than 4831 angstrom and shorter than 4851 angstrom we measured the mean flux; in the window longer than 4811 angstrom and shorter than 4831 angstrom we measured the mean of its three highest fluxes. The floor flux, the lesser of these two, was 35.4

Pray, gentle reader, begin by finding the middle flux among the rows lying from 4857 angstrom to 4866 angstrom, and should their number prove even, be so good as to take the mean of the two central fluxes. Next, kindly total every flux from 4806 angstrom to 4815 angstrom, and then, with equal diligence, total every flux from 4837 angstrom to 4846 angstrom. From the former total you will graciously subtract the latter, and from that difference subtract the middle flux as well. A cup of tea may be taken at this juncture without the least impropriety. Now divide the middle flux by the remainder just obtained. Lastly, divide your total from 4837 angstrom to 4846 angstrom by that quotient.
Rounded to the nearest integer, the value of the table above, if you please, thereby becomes -142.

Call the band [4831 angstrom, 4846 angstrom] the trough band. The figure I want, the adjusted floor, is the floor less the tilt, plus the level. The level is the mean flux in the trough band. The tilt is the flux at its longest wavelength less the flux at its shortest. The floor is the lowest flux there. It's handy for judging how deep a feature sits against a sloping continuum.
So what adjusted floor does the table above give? 70.2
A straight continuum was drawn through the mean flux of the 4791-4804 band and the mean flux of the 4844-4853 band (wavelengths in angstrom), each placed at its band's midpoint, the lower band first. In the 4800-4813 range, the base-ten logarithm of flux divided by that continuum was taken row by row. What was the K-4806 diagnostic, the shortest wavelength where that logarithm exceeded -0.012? 4802.87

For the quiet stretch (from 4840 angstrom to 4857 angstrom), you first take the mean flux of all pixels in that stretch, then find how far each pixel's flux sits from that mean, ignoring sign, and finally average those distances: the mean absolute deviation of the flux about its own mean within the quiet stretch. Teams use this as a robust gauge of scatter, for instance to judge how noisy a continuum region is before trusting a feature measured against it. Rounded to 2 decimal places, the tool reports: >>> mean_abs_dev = 0.83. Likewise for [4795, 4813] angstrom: 0.92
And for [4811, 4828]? 2.36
